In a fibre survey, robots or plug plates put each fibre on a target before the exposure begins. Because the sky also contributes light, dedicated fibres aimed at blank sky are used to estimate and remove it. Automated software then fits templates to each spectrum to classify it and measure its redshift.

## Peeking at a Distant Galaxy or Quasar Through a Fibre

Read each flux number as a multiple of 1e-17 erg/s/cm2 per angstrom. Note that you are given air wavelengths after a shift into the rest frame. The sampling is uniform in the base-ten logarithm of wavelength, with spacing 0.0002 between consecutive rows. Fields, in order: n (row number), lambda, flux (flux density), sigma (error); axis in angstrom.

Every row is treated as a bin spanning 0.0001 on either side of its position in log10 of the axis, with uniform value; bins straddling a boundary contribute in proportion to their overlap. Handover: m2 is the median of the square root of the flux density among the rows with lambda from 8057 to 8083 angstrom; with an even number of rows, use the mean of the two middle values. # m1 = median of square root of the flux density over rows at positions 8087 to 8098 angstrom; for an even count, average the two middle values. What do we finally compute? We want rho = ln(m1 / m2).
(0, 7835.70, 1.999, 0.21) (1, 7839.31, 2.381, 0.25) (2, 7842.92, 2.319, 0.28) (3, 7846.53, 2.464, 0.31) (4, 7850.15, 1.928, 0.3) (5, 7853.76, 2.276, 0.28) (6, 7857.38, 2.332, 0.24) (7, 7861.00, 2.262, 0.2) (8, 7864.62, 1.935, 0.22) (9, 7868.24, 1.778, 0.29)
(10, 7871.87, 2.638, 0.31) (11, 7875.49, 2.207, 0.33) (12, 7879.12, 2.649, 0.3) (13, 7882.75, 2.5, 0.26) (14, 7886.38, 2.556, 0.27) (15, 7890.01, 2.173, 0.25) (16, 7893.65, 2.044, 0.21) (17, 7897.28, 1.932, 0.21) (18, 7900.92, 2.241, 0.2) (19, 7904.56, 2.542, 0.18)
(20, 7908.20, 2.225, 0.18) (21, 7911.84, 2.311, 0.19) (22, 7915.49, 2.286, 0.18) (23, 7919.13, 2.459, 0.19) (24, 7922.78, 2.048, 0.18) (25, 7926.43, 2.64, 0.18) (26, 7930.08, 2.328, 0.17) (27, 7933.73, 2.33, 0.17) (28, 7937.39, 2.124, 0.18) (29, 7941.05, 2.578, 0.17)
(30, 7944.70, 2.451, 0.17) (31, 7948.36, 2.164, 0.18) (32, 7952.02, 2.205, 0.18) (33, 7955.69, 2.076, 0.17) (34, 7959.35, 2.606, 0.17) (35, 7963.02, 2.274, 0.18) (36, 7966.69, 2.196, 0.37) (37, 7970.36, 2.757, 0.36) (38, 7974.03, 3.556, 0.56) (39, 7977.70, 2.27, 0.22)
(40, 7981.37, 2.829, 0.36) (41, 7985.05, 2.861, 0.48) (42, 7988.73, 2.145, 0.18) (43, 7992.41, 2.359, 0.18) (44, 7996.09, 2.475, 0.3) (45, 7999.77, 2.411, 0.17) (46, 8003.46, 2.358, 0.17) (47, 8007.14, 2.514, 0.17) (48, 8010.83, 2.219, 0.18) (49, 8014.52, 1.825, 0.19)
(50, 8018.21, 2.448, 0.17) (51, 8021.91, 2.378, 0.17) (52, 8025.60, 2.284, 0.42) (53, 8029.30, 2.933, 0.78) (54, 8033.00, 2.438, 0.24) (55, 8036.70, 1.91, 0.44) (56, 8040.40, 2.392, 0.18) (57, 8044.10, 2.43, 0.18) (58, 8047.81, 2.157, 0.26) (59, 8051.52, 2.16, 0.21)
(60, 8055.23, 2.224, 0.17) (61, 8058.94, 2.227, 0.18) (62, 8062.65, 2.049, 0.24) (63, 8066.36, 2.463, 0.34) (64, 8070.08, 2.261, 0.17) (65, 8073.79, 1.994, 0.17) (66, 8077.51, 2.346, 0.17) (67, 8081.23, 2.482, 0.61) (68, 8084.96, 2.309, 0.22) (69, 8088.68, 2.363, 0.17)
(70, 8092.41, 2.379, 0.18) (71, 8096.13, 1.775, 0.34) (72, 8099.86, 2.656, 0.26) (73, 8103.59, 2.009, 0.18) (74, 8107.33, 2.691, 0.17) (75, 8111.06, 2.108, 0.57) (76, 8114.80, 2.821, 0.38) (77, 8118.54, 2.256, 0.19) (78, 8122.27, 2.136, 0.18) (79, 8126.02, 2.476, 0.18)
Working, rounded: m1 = 1.54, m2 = 1.50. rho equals 0.022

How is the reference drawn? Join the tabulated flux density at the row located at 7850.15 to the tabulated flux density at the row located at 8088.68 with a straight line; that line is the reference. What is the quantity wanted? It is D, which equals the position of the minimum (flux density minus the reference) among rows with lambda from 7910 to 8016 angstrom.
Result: 8014.52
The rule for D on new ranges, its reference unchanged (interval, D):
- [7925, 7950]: 7937.39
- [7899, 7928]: 7922.78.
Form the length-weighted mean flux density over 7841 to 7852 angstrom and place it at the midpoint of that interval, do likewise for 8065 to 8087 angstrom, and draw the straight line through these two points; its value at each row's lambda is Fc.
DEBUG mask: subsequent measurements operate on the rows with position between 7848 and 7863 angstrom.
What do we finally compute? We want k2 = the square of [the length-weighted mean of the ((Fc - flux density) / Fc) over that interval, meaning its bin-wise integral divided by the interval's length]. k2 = 0.000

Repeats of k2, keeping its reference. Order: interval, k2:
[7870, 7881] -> 0.012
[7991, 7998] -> 0.004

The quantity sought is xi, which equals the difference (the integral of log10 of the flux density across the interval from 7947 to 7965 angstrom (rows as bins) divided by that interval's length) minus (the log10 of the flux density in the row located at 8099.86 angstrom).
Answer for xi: -0.07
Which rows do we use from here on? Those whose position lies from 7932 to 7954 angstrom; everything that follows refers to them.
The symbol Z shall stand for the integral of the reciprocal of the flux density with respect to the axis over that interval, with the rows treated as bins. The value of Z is 9.6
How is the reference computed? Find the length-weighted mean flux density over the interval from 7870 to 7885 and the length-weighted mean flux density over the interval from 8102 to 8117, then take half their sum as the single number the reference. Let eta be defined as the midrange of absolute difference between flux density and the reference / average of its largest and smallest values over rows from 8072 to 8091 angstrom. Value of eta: 0.24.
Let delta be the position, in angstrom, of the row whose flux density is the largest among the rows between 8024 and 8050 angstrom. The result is 8029.30 angstrom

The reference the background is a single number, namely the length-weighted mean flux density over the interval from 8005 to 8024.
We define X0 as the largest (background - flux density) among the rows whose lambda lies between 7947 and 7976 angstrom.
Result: 0.20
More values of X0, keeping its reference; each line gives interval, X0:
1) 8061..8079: 0.28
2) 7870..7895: 0.23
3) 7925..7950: 0.15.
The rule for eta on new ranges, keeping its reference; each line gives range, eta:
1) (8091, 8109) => 0.38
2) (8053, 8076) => 0.23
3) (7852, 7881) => 0.40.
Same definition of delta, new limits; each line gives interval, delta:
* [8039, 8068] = 8066.36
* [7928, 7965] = 7959.35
